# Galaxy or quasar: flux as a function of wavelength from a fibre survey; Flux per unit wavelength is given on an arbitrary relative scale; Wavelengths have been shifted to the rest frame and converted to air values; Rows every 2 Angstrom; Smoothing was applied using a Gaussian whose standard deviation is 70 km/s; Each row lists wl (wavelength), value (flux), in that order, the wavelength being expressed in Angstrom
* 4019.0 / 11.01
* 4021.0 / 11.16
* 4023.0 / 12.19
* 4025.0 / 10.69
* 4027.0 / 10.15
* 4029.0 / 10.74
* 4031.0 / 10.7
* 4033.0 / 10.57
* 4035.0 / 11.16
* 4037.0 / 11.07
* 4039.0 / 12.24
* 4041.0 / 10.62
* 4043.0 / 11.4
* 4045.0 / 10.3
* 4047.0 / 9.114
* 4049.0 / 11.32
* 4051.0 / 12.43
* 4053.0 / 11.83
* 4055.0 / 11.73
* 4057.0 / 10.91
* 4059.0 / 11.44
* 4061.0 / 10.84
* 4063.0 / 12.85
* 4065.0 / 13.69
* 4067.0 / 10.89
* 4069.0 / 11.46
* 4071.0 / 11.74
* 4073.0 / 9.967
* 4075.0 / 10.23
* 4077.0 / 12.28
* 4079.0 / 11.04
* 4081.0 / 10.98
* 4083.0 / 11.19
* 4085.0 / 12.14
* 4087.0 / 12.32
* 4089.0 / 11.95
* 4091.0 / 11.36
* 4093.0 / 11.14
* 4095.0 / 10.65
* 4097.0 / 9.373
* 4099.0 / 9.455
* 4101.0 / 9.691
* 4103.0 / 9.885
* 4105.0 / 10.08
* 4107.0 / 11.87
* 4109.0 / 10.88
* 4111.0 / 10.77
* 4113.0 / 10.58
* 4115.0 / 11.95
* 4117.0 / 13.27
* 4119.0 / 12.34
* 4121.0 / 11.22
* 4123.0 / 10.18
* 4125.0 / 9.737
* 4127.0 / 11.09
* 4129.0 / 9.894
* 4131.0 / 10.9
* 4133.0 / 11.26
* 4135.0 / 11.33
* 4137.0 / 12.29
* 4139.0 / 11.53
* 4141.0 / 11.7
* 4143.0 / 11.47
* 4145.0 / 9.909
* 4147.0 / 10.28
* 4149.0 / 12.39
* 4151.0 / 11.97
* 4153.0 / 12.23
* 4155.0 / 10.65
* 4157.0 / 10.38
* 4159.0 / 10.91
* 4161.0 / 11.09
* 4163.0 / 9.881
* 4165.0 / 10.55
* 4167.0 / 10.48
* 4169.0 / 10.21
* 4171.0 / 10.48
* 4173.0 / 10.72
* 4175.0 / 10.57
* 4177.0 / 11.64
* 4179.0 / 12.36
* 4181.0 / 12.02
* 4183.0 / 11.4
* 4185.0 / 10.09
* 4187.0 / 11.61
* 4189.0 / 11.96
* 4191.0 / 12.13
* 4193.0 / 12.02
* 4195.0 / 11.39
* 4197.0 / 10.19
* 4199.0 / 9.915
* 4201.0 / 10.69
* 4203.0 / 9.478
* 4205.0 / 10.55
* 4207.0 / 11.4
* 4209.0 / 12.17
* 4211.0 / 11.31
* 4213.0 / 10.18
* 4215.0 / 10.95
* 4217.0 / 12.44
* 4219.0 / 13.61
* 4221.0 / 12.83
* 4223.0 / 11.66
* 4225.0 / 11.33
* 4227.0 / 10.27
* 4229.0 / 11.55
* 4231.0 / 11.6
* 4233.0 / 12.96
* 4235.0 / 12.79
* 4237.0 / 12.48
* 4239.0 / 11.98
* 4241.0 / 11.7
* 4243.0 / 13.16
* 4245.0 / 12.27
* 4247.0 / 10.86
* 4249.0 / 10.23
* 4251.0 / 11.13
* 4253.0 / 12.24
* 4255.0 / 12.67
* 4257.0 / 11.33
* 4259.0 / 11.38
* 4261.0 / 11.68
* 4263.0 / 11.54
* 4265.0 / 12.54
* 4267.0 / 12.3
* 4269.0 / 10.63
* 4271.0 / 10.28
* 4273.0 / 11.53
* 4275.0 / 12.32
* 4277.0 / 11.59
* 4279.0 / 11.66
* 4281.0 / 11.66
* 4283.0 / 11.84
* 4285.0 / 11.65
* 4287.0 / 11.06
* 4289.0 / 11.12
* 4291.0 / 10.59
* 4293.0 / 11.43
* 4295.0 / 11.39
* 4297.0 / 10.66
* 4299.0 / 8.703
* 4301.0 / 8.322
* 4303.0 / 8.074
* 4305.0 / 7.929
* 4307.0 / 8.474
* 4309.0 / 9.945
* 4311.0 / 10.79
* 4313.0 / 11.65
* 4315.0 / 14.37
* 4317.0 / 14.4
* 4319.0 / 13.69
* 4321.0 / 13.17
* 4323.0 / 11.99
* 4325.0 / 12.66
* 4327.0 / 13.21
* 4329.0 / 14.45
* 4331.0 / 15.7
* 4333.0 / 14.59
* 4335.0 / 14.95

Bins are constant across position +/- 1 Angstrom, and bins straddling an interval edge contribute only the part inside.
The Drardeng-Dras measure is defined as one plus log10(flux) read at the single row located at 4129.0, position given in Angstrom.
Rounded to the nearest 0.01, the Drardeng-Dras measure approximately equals 2.00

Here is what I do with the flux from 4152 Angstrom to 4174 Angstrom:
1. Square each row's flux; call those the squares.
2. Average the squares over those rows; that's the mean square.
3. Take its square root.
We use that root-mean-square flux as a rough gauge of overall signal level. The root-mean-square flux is 10.7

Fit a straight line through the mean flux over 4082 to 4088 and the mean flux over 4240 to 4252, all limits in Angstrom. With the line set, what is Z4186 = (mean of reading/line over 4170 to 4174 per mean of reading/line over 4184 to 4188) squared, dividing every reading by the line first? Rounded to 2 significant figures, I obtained 0.95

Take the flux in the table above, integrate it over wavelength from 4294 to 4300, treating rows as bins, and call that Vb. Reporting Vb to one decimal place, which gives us 61.5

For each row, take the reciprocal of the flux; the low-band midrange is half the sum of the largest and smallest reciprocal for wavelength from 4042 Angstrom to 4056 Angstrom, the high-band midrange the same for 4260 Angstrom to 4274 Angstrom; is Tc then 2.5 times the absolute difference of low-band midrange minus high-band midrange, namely 0.0164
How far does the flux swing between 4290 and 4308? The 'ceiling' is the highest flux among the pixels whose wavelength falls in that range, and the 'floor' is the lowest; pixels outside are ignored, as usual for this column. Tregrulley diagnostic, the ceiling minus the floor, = 3.5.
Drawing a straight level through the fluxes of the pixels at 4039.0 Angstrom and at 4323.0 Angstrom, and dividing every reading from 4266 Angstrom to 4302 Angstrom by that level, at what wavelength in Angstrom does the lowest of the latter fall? 4301.0 Angstrom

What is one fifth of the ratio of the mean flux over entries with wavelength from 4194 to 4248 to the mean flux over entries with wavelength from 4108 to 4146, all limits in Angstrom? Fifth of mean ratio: 0.207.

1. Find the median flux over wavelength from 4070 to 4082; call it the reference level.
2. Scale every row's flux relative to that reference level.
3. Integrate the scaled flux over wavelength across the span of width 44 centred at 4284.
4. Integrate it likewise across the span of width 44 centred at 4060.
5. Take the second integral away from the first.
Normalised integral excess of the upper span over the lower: -1.9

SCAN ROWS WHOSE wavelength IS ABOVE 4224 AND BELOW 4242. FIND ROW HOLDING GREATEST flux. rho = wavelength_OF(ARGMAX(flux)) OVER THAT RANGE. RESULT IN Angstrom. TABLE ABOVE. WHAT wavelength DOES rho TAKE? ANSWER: 4233.0 Angstrom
